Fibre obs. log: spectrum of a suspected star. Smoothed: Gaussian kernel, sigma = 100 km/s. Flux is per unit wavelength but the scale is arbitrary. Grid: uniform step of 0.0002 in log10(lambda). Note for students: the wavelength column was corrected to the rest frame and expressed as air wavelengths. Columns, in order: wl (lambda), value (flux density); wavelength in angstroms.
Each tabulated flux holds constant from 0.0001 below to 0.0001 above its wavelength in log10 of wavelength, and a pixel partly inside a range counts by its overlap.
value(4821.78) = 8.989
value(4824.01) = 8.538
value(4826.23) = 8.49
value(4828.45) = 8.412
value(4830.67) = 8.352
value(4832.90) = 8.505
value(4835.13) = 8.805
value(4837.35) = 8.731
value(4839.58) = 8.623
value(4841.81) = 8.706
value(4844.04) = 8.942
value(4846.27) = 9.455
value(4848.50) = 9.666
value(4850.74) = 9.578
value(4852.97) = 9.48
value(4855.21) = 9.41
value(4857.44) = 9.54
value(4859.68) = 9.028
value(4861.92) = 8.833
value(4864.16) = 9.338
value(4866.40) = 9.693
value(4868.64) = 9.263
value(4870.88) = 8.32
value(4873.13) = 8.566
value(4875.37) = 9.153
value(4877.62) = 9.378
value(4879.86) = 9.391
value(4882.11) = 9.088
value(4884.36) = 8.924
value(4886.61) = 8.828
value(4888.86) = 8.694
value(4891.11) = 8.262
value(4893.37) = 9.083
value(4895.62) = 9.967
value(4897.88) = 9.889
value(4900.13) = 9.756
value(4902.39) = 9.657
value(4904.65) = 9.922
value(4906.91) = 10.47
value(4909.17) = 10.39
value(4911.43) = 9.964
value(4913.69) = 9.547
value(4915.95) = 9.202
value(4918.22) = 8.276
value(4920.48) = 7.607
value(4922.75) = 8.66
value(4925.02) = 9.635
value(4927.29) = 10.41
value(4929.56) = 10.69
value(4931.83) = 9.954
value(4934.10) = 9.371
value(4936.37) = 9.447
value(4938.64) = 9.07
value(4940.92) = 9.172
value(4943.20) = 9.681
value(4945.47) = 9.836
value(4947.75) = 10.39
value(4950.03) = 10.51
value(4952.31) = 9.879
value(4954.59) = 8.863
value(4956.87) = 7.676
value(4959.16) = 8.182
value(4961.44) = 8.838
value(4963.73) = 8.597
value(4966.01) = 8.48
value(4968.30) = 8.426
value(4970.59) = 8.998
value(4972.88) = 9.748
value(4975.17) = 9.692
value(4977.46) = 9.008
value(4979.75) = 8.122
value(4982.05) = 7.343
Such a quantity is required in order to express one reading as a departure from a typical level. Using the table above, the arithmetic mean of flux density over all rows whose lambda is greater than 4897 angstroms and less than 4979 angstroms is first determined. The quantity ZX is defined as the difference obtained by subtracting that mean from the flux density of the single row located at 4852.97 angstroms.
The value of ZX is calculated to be 0.1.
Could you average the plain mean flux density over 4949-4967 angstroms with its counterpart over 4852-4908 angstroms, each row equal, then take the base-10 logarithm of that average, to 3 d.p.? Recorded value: 0.958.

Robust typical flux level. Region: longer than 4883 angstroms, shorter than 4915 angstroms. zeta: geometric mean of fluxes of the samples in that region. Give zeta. 9.50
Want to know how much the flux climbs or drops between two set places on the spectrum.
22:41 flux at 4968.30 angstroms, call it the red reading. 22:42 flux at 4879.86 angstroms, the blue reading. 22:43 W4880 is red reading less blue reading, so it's -1.0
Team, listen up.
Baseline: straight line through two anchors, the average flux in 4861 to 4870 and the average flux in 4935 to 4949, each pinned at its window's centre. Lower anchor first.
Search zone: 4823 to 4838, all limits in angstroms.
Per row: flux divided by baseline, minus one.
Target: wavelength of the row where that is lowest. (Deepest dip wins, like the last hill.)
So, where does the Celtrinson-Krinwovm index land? 4830.67 angstroms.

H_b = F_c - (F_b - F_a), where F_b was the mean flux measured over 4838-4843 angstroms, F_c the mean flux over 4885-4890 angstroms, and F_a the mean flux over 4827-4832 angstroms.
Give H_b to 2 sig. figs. 8.5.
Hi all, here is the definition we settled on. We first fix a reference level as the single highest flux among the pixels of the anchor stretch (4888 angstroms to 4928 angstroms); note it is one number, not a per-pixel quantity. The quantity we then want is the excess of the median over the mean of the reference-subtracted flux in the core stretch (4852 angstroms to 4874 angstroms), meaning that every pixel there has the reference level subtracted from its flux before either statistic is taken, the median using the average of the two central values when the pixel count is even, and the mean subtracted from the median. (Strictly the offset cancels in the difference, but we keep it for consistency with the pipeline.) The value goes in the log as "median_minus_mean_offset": 0.15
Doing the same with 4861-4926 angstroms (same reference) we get 0.03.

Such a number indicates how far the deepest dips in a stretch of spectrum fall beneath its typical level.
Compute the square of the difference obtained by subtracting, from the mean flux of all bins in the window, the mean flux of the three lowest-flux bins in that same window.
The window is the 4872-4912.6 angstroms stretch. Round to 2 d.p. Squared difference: 0.82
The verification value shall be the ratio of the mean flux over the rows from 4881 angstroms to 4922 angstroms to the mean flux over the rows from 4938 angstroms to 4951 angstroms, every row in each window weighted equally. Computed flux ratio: 0.95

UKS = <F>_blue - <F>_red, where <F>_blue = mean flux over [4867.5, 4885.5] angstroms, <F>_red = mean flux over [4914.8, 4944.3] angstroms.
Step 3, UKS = -0.3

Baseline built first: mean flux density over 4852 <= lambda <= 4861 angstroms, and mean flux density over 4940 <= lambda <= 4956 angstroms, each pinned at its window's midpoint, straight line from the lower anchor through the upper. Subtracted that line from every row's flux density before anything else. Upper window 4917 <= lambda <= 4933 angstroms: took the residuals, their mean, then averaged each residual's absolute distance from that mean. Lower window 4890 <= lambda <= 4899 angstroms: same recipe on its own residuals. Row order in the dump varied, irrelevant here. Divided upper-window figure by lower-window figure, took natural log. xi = 0.4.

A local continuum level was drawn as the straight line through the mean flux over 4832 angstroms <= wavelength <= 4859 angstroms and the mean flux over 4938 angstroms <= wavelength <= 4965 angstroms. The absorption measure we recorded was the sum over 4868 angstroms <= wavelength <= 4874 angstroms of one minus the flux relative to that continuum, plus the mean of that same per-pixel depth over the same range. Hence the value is 0.2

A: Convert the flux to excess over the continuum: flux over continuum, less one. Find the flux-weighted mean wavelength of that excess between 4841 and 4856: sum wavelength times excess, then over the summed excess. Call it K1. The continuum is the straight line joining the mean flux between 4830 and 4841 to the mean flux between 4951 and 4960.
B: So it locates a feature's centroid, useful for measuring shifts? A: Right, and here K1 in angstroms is 4850.0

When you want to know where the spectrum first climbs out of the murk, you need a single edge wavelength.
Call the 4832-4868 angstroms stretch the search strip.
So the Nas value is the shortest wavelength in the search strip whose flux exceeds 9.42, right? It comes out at 4846.27 angstroms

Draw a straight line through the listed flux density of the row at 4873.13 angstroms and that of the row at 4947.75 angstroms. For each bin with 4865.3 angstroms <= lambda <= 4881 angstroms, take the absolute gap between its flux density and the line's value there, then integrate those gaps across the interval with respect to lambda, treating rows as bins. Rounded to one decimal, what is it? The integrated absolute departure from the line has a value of 9.4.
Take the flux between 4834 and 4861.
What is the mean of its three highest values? 9.6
